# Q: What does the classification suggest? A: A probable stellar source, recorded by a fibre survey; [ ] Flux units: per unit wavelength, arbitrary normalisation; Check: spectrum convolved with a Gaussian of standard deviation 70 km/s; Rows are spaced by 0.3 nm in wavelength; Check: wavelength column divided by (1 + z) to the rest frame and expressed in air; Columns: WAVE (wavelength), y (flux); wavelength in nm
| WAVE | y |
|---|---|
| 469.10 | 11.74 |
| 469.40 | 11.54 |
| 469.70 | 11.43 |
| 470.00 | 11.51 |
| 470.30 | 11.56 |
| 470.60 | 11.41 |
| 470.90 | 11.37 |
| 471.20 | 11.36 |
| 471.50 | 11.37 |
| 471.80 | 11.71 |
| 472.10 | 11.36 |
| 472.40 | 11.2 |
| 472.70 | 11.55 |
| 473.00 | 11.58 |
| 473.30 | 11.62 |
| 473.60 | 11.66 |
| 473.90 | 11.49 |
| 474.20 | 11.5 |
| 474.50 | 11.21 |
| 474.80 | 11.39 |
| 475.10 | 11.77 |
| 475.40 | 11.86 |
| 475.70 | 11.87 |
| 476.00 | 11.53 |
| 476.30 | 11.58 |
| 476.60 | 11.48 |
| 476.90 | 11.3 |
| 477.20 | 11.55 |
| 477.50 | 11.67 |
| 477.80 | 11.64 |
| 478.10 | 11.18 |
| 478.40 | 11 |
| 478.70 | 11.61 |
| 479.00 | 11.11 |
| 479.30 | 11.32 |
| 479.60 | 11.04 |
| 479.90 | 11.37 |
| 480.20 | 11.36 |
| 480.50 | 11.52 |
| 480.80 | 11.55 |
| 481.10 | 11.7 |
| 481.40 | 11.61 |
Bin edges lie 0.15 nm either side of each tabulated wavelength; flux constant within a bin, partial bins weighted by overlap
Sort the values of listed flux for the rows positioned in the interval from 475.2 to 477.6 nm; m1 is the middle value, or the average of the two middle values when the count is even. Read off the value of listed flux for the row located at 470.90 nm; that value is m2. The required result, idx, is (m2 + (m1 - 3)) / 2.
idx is 10.0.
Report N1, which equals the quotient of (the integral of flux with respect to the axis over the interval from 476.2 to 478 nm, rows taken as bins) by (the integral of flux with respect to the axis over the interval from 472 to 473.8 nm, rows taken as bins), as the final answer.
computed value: 1.00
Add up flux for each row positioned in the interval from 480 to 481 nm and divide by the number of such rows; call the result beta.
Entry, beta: 11.5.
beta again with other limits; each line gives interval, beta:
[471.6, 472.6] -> 11.4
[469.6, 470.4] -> 11.5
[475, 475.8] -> 11.8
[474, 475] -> 11.4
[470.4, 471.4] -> 11.4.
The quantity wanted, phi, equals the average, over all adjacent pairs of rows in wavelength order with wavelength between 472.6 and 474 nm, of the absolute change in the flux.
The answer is 0.07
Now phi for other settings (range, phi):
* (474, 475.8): 0.19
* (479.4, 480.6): 0.17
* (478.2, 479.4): 0.44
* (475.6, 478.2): 0.19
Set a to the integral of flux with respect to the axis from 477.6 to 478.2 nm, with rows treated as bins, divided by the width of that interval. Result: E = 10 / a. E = 0.873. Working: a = 11.5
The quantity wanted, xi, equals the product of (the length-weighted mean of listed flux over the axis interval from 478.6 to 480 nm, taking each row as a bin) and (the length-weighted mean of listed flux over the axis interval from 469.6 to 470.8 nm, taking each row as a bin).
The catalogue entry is 129.4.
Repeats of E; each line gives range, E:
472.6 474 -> 0.863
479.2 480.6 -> 0.884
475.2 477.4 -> 0.862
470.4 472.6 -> 0.877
